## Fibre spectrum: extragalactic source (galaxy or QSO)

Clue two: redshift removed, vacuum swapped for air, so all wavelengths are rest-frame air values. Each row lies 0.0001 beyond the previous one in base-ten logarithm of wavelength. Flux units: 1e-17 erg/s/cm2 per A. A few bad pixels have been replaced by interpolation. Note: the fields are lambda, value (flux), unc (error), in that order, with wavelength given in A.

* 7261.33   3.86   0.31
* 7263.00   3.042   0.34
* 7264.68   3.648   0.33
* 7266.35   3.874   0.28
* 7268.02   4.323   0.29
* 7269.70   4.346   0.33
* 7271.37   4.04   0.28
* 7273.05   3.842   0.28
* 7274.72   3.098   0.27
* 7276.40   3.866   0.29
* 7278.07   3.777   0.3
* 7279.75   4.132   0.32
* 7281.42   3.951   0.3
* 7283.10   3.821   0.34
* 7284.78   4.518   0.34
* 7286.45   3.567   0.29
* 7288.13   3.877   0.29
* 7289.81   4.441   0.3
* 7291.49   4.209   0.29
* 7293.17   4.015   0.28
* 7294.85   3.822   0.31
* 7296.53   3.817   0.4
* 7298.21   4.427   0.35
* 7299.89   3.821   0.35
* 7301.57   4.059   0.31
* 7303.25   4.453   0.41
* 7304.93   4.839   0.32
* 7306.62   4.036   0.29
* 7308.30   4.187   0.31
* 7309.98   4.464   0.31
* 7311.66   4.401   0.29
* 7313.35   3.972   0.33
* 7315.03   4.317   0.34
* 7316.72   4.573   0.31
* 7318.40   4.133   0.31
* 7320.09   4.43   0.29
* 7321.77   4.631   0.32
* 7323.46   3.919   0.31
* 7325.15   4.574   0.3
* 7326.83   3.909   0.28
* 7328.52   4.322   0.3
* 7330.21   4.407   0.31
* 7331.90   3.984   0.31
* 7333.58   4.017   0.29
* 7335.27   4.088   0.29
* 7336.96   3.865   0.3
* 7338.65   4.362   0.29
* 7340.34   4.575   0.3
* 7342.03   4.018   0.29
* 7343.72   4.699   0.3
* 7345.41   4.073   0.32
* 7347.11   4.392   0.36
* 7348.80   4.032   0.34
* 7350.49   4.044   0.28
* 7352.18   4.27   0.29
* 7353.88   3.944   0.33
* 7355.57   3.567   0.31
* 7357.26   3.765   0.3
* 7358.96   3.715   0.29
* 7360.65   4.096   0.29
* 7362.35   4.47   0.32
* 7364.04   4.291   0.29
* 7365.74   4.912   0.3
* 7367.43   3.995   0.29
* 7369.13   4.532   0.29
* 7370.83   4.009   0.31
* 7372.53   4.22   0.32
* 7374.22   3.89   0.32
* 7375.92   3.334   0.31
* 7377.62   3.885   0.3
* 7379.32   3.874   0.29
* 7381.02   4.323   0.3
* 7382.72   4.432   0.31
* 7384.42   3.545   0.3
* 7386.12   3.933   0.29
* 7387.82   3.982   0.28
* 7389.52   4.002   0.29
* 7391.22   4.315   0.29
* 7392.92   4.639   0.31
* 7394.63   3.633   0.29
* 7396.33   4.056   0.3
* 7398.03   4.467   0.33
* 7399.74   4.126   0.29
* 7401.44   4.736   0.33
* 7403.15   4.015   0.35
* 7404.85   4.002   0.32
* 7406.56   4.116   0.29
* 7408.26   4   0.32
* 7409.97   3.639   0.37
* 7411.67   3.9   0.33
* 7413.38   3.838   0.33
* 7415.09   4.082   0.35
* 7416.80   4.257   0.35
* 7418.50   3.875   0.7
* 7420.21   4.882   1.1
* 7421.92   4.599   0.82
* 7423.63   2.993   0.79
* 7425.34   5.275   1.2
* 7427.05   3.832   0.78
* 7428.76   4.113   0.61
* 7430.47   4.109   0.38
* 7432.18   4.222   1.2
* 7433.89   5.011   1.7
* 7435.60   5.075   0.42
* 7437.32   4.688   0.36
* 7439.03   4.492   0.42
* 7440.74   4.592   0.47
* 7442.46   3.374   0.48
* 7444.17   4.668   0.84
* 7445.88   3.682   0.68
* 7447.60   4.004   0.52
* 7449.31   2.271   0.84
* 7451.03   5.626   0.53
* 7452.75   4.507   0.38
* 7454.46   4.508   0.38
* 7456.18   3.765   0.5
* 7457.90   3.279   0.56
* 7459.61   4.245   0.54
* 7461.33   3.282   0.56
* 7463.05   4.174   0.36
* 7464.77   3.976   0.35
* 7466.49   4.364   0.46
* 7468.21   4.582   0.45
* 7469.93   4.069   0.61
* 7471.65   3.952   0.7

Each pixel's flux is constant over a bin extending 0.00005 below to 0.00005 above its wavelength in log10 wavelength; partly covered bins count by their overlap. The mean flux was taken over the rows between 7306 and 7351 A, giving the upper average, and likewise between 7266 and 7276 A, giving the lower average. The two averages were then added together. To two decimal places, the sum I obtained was 8.16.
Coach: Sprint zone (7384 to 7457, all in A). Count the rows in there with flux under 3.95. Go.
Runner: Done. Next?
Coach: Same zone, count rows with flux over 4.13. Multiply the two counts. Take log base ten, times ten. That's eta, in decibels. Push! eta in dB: 24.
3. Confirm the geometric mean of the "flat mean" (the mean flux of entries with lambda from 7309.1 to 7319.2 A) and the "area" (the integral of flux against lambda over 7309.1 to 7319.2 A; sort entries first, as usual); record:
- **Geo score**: 14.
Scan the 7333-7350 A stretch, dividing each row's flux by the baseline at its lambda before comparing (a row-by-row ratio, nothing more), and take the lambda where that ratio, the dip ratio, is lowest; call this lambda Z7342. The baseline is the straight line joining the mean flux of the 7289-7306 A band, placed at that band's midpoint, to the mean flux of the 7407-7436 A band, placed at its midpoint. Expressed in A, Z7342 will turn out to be 7336.96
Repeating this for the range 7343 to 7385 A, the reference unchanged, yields 7375.92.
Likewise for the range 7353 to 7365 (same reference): 7355.57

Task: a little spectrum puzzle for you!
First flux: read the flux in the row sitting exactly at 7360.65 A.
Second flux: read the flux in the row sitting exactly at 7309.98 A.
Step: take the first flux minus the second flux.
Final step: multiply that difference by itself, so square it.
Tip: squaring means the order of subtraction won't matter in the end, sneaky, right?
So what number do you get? 0.14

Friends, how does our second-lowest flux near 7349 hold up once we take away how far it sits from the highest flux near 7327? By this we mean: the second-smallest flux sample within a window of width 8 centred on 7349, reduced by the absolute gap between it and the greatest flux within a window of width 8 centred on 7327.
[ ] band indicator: 3.51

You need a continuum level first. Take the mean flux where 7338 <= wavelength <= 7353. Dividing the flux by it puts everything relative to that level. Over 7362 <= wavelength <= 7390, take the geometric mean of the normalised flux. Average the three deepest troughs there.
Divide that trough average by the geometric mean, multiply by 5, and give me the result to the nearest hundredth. 4.39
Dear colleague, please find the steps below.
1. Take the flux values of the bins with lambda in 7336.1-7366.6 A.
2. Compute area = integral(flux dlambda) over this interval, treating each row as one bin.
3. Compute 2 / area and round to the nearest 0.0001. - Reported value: 0.0157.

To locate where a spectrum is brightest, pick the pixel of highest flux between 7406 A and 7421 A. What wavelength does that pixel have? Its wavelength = 7420.21 A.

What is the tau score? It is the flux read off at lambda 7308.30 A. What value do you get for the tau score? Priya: 4.187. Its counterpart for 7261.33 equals 3.86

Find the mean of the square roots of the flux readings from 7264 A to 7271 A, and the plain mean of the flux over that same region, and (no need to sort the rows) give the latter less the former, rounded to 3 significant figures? 2.04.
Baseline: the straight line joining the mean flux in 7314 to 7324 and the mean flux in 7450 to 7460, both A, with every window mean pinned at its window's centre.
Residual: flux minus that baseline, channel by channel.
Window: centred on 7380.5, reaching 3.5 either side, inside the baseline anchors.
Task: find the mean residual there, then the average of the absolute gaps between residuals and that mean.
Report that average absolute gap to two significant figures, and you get 0.25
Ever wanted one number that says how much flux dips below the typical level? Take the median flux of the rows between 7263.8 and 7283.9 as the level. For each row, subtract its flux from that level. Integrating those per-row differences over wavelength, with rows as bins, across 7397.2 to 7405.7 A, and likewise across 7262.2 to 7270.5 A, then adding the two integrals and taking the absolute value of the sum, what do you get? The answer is 3.2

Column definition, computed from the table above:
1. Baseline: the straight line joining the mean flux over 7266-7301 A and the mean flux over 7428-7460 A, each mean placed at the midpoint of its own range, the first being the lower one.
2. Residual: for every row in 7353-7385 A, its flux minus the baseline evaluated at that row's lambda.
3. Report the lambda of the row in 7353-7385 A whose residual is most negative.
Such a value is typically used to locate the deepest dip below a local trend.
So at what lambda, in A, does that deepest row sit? 7375.92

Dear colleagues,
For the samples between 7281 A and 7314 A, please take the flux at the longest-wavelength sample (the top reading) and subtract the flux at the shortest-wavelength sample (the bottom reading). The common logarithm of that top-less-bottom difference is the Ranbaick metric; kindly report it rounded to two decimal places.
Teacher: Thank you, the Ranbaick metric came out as -1.68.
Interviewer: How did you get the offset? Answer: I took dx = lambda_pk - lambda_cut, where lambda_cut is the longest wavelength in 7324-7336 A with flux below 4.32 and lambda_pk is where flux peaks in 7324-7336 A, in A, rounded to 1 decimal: -10.1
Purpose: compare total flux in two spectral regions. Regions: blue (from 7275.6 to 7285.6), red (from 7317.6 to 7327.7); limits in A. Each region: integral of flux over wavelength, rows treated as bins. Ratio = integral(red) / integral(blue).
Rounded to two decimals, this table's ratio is 1.07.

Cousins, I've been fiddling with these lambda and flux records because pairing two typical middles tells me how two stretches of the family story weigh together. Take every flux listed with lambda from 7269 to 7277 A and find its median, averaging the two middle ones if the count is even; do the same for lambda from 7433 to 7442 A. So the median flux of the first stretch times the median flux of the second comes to 18.1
